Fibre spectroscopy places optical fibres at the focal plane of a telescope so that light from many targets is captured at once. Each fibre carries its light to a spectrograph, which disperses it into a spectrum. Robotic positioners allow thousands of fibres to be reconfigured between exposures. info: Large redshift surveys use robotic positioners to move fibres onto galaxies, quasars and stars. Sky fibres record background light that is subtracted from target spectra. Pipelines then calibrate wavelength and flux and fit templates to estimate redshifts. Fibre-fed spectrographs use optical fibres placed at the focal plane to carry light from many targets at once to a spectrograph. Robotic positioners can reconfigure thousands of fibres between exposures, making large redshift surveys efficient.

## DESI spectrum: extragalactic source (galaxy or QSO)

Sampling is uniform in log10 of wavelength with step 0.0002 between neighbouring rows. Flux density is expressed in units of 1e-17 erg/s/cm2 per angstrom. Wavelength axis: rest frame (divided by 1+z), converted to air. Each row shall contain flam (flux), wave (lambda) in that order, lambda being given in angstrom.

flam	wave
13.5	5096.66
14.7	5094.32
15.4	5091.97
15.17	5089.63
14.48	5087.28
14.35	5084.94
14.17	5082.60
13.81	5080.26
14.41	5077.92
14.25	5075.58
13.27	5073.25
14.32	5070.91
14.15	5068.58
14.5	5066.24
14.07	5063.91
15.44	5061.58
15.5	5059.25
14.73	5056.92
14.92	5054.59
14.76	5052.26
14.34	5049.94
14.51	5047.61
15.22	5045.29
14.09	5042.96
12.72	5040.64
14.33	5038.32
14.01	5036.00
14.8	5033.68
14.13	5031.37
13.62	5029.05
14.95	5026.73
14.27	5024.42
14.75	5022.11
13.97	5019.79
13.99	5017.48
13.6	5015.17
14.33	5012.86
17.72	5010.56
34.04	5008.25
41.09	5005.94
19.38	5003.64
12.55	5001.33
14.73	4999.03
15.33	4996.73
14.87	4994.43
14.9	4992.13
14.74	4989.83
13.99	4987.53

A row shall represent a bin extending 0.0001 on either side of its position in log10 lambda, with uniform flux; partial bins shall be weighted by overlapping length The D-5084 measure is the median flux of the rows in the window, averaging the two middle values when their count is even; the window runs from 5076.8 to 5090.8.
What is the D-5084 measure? 14.4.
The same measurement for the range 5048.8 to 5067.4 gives 14.7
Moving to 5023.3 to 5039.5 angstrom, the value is 14.3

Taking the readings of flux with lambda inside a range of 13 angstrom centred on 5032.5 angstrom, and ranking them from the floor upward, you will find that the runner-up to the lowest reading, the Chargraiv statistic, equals 14.01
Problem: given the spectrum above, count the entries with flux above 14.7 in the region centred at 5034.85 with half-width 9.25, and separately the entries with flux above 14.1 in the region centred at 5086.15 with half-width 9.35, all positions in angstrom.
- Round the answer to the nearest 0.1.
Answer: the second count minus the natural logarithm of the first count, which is 6.3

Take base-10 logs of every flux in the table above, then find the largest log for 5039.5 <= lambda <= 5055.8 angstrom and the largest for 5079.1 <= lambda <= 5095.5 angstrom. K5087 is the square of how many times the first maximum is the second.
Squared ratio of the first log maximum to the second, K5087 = 0.99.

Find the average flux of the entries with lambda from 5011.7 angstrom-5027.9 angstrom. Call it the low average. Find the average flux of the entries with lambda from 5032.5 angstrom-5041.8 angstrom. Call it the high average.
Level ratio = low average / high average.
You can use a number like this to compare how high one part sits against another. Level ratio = 1.02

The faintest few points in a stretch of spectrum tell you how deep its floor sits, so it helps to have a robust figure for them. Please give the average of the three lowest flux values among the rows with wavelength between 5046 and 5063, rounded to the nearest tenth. 14.5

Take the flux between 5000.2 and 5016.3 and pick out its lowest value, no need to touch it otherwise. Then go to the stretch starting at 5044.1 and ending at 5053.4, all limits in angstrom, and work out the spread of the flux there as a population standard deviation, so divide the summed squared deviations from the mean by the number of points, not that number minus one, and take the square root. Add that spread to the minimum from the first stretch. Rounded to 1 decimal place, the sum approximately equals 12.9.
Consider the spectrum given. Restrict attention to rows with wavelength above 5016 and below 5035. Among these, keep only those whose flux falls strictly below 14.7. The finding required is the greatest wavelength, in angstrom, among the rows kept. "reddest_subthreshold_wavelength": 5031.37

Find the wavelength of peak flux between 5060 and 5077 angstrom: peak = 5061.58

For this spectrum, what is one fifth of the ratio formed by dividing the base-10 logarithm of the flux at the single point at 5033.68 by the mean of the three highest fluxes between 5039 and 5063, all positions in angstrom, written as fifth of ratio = 0.0152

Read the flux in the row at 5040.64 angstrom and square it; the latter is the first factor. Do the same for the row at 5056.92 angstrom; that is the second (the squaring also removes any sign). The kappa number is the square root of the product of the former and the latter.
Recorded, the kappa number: 187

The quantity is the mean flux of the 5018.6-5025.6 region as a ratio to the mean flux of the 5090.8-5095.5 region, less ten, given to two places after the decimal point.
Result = -9.05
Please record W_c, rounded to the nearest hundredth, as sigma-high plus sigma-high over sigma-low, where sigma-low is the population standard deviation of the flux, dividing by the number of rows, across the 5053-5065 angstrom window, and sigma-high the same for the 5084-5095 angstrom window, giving 1.17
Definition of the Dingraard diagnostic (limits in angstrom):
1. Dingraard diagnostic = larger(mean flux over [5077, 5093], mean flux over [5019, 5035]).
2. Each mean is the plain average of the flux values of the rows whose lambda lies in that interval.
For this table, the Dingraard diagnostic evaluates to 14.5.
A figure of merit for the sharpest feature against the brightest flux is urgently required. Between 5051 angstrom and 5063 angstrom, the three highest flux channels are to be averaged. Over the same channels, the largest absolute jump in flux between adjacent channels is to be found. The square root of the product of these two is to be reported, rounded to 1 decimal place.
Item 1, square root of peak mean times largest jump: 3.4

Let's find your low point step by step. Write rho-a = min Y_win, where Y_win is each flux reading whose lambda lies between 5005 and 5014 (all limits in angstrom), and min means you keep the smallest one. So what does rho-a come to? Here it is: 14.33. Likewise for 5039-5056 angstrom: 12.72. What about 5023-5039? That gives 13.62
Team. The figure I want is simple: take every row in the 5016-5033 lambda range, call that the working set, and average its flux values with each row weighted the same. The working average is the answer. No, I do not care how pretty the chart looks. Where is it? 14.2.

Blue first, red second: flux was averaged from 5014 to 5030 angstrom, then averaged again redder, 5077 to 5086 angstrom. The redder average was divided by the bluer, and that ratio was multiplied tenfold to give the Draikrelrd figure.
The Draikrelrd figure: 10.0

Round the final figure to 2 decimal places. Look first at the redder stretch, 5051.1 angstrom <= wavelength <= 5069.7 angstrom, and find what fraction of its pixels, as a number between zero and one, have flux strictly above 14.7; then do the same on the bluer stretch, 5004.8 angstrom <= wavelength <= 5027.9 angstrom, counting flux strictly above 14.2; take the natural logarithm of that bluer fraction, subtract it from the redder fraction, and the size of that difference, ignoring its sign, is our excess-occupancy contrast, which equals 0.98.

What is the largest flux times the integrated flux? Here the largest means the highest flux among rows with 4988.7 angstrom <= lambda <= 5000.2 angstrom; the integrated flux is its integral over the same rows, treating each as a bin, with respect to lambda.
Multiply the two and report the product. 2629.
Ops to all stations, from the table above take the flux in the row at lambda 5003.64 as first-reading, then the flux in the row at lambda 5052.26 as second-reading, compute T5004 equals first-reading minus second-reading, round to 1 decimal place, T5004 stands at 4.6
